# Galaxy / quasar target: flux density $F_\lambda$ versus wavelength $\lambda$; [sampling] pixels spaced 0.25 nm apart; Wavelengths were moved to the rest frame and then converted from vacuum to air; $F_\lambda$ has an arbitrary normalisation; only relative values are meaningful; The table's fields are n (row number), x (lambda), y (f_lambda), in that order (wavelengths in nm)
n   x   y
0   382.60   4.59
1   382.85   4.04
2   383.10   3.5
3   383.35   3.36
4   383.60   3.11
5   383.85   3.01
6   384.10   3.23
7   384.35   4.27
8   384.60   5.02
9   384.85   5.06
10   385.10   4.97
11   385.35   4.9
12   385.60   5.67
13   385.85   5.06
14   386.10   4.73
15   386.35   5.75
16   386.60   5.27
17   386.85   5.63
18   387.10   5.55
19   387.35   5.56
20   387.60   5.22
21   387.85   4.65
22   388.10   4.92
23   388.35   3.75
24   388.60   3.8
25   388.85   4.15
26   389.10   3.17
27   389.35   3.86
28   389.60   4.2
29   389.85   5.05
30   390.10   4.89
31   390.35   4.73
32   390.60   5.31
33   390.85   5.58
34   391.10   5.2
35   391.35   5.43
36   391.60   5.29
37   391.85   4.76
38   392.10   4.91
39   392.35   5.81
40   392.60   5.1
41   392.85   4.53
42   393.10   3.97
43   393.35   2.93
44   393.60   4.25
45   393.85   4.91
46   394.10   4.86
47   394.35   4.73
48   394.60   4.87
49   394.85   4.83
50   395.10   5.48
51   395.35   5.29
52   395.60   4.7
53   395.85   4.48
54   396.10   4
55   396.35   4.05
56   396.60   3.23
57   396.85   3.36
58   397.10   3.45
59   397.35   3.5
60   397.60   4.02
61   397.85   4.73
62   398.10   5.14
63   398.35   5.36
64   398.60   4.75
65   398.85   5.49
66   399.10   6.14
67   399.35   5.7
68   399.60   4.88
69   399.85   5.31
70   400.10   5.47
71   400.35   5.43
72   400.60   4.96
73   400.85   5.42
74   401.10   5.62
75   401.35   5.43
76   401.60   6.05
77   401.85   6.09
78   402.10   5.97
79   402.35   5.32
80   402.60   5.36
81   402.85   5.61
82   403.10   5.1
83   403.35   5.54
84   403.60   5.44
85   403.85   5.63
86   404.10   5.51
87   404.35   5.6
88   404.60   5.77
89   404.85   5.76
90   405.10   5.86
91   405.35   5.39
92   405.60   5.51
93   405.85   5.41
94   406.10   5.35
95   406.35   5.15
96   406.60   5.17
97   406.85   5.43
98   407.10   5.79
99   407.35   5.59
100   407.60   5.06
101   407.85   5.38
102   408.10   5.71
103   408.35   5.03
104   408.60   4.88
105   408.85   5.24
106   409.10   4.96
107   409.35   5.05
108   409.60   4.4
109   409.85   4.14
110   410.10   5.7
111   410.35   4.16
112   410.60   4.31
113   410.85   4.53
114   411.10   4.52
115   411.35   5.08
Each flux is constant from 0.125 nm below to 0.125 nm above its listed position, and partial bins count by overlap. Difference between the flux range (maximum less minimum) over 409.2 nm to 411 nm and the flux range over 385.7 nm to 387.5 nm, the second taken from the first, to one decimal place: 0.5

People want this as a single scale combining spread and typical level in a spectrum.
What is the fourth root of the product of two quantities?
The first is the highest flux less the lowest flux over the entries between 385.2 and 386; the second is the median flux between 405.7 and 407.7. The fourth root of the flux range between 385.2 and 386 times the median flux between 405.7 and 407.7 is 1.4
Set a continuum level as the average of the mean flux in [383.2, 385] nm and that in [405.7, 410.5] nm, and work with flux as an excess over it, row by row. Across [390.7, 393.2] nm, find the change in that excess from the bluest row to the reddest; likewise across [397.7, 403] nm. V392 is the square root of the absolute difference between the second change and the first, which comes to 1.6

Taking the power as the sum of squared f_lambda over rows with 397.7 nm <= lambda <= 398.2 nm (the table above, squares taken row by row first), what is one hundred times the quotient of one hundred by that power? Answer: 205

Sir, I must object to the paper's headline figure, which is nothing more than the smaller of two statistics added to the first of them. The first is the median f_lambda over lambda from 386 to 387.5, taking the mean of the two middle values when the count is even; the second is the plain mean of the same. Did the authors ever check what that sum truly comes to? 11.0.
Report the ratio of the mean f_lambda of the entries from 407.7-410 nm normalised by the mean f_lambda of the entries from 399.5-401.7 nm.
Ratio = 0.92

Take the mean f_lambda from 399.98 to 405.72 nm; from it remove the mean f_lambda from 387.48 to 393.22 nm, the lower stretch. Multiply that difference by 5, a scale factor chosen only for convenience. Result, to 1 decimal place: 4.3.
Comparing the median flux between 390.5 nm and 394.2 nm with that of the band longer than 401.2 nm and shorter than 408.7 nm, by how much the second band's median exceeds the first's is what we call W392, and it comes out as 0.6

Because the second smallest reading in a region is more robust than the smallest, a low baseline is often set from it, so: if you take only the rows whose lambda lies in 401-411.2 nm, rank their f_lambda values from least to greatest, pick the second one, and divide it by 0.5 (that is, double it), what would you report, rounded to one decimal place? 8.3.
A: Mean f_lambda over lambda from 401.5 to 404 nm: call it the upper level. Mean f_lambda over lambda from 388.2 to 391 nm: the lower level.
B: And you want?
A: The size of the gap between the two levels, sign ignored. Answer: 1.2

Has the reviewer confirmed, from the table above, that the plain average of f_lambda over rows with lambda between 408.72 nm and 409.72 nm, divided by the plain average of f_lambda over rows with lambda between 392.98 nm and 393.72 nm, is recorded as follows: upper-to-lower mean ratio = 1.32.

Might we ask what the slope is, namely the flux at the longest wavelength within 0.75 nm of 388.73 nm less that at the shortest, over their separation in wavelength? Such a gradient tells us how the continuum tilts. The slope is -0.8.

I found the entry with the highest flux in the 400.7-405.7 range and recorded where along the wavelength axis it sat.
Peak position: 401.85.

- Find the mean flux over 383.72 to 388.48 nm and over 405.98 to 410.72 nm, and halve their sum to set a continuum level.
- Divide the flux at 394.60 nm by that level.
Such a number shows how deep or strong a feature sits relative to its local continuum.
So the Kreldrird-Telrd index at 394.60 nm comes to 0.98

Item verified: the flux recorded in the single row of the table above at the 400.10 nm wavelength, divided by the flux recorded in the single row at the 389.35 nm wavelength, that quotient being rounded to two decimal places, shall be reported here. 1.42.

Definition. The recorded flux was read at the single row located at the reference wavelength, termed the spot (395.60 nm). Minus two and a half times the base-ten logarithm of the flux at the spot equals -1.68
